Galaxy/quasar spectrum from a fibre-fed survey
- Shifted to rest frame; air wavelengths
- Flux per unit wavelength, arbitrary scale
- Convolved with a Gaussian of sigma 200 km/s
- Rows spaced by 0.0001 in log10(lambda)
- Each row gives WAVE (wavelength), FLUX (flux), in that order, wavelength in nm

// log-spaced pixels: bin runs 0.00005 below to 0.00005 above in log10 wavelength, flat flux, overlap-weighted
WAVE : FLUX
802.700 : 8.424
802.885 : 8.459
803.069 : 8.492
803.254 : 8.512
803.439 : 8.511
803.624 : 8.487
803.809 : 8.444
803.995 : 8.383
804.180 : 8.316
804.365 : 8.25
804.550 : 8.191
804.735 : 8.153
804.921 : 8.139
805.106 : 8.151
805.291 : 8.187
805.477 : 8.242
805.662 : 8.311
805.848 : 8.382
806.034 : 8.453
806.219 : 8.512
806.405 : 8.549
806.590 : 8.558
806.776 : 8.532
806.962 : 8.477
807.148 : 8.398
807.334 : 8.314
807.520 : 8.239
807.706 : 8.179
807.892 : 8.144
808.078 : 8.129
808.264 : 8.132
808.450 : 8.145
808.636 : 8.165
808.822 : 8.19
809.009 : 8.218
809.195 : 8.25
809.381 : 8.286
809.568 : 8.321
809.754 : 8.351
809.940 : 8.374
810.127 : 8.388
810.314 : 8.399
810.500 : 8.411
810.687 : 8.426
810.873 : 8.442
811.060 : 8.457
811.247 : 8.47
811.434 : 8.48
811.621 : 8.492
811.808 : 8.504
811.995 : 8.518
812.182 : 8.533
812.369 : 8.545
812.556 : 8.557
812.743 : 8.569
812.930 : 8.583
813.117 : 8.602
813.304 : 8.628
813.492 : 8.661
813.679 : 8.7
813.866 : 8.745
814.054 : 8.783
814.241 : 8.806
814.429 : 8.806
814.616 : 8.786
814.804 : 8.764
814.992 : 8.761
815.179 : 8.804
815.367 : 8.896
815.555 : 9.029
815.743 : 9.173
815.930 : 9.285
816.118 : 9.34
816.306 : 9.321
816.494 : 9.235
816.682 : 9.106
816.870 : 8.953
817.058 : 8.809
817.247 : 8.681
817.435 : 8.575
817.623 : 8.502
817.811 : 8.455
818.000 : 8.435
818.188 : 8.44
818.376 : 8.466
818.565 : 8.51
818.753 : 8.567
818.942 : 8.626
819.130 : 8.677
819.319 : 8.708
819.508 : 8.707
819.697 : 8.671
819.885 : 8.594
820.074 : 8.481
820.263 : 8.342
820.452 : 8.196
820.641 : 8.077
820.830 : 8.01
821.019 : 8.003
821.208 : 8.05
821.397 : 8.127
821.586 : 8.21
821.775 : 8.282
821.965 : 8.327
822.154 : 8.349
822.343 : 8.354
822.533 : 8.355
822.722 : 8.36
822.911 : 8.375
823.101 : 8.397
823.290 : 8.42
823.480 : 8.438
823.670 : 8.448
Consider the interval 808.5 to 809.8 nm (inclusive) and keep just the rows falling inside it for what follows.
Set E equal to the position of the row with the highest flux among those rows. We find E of 809.754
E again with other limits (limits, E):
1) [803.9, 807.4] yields 806.590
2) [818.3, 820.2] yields 819.319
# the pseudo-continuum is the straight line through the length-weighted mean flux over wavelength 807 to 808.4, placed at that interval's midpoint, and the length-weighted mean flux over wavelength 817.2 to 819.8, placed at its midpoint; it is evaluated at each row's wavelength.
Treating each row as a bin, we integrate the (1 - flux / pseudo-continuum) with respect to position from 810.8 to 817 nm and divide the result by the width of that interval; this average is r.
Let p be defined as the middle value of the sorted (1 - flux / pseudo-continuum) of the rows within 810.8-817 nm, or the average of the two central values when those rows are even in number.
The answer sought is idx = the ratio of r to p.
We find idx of 1.15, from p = -0.035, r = -0.041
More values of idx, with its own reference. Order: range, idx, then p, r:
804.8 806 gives 1.46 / -0.008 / -0.011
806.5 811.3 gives 0.85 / -0.008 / -0.007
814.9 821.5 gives 2.19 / -0.004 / -0.010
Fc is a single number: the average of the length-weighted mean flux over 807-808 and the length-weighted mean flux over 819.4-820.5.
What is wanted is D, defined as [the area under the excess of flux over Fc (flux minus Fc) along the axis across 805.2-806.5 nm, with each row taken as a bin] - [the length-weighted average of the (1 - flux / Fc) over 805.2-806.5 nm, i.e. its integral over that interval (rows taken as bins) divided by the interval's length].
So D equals -0.01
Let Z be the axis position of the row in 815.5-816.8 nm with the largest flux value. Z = 816.118 nm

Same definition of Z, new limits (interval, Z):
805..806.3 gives 806.219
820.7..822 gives 821.965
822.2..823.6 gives 823.480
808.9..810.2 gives 810.127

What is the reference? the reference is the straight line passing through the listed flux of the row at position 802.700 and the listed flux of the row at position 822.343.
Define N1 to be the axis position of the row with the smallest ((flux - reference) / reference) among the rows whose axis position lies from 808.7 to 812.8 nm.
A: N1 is 808.822 nm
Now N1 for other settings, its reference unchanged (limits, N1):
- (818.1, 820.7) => 820.641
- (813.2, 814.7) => 813.304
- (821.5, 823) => 821.586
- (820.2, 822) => 821.019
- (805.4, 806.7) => 805.477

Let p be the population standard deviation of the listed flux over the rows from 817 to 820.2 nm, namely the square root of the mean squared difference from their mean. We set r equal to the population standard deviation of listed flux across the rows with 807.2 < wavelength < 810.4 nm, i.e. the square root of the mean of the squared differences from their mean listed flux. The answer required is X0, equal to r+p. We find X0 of 0.202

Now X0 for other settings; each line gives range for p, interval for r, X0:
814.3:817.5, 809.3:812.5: 0.308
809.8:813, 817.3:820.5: 0.196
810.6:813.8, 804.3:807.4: 0.223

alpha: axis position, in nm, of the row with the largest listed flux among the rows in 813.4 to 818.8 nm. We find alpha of 816.118 nm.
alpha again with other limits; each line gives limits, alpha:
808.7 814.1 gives 814.054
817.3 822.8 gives 819.319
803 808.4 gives 806.590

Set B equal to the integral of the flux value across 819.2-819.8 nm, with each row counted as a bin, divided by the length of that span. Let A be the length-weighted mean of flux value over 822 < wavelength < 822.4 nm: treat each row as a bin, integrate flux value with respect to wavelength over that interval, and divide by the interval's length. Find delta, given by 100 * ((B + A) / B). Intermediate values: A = 8.36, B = 8.69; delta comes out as 196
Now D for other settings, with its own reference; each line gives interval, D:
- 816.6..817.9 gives 0.48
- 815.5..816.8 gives 1.17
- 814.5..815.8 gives 0.70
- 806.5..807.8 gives 0.00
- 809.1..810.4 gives -0.07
